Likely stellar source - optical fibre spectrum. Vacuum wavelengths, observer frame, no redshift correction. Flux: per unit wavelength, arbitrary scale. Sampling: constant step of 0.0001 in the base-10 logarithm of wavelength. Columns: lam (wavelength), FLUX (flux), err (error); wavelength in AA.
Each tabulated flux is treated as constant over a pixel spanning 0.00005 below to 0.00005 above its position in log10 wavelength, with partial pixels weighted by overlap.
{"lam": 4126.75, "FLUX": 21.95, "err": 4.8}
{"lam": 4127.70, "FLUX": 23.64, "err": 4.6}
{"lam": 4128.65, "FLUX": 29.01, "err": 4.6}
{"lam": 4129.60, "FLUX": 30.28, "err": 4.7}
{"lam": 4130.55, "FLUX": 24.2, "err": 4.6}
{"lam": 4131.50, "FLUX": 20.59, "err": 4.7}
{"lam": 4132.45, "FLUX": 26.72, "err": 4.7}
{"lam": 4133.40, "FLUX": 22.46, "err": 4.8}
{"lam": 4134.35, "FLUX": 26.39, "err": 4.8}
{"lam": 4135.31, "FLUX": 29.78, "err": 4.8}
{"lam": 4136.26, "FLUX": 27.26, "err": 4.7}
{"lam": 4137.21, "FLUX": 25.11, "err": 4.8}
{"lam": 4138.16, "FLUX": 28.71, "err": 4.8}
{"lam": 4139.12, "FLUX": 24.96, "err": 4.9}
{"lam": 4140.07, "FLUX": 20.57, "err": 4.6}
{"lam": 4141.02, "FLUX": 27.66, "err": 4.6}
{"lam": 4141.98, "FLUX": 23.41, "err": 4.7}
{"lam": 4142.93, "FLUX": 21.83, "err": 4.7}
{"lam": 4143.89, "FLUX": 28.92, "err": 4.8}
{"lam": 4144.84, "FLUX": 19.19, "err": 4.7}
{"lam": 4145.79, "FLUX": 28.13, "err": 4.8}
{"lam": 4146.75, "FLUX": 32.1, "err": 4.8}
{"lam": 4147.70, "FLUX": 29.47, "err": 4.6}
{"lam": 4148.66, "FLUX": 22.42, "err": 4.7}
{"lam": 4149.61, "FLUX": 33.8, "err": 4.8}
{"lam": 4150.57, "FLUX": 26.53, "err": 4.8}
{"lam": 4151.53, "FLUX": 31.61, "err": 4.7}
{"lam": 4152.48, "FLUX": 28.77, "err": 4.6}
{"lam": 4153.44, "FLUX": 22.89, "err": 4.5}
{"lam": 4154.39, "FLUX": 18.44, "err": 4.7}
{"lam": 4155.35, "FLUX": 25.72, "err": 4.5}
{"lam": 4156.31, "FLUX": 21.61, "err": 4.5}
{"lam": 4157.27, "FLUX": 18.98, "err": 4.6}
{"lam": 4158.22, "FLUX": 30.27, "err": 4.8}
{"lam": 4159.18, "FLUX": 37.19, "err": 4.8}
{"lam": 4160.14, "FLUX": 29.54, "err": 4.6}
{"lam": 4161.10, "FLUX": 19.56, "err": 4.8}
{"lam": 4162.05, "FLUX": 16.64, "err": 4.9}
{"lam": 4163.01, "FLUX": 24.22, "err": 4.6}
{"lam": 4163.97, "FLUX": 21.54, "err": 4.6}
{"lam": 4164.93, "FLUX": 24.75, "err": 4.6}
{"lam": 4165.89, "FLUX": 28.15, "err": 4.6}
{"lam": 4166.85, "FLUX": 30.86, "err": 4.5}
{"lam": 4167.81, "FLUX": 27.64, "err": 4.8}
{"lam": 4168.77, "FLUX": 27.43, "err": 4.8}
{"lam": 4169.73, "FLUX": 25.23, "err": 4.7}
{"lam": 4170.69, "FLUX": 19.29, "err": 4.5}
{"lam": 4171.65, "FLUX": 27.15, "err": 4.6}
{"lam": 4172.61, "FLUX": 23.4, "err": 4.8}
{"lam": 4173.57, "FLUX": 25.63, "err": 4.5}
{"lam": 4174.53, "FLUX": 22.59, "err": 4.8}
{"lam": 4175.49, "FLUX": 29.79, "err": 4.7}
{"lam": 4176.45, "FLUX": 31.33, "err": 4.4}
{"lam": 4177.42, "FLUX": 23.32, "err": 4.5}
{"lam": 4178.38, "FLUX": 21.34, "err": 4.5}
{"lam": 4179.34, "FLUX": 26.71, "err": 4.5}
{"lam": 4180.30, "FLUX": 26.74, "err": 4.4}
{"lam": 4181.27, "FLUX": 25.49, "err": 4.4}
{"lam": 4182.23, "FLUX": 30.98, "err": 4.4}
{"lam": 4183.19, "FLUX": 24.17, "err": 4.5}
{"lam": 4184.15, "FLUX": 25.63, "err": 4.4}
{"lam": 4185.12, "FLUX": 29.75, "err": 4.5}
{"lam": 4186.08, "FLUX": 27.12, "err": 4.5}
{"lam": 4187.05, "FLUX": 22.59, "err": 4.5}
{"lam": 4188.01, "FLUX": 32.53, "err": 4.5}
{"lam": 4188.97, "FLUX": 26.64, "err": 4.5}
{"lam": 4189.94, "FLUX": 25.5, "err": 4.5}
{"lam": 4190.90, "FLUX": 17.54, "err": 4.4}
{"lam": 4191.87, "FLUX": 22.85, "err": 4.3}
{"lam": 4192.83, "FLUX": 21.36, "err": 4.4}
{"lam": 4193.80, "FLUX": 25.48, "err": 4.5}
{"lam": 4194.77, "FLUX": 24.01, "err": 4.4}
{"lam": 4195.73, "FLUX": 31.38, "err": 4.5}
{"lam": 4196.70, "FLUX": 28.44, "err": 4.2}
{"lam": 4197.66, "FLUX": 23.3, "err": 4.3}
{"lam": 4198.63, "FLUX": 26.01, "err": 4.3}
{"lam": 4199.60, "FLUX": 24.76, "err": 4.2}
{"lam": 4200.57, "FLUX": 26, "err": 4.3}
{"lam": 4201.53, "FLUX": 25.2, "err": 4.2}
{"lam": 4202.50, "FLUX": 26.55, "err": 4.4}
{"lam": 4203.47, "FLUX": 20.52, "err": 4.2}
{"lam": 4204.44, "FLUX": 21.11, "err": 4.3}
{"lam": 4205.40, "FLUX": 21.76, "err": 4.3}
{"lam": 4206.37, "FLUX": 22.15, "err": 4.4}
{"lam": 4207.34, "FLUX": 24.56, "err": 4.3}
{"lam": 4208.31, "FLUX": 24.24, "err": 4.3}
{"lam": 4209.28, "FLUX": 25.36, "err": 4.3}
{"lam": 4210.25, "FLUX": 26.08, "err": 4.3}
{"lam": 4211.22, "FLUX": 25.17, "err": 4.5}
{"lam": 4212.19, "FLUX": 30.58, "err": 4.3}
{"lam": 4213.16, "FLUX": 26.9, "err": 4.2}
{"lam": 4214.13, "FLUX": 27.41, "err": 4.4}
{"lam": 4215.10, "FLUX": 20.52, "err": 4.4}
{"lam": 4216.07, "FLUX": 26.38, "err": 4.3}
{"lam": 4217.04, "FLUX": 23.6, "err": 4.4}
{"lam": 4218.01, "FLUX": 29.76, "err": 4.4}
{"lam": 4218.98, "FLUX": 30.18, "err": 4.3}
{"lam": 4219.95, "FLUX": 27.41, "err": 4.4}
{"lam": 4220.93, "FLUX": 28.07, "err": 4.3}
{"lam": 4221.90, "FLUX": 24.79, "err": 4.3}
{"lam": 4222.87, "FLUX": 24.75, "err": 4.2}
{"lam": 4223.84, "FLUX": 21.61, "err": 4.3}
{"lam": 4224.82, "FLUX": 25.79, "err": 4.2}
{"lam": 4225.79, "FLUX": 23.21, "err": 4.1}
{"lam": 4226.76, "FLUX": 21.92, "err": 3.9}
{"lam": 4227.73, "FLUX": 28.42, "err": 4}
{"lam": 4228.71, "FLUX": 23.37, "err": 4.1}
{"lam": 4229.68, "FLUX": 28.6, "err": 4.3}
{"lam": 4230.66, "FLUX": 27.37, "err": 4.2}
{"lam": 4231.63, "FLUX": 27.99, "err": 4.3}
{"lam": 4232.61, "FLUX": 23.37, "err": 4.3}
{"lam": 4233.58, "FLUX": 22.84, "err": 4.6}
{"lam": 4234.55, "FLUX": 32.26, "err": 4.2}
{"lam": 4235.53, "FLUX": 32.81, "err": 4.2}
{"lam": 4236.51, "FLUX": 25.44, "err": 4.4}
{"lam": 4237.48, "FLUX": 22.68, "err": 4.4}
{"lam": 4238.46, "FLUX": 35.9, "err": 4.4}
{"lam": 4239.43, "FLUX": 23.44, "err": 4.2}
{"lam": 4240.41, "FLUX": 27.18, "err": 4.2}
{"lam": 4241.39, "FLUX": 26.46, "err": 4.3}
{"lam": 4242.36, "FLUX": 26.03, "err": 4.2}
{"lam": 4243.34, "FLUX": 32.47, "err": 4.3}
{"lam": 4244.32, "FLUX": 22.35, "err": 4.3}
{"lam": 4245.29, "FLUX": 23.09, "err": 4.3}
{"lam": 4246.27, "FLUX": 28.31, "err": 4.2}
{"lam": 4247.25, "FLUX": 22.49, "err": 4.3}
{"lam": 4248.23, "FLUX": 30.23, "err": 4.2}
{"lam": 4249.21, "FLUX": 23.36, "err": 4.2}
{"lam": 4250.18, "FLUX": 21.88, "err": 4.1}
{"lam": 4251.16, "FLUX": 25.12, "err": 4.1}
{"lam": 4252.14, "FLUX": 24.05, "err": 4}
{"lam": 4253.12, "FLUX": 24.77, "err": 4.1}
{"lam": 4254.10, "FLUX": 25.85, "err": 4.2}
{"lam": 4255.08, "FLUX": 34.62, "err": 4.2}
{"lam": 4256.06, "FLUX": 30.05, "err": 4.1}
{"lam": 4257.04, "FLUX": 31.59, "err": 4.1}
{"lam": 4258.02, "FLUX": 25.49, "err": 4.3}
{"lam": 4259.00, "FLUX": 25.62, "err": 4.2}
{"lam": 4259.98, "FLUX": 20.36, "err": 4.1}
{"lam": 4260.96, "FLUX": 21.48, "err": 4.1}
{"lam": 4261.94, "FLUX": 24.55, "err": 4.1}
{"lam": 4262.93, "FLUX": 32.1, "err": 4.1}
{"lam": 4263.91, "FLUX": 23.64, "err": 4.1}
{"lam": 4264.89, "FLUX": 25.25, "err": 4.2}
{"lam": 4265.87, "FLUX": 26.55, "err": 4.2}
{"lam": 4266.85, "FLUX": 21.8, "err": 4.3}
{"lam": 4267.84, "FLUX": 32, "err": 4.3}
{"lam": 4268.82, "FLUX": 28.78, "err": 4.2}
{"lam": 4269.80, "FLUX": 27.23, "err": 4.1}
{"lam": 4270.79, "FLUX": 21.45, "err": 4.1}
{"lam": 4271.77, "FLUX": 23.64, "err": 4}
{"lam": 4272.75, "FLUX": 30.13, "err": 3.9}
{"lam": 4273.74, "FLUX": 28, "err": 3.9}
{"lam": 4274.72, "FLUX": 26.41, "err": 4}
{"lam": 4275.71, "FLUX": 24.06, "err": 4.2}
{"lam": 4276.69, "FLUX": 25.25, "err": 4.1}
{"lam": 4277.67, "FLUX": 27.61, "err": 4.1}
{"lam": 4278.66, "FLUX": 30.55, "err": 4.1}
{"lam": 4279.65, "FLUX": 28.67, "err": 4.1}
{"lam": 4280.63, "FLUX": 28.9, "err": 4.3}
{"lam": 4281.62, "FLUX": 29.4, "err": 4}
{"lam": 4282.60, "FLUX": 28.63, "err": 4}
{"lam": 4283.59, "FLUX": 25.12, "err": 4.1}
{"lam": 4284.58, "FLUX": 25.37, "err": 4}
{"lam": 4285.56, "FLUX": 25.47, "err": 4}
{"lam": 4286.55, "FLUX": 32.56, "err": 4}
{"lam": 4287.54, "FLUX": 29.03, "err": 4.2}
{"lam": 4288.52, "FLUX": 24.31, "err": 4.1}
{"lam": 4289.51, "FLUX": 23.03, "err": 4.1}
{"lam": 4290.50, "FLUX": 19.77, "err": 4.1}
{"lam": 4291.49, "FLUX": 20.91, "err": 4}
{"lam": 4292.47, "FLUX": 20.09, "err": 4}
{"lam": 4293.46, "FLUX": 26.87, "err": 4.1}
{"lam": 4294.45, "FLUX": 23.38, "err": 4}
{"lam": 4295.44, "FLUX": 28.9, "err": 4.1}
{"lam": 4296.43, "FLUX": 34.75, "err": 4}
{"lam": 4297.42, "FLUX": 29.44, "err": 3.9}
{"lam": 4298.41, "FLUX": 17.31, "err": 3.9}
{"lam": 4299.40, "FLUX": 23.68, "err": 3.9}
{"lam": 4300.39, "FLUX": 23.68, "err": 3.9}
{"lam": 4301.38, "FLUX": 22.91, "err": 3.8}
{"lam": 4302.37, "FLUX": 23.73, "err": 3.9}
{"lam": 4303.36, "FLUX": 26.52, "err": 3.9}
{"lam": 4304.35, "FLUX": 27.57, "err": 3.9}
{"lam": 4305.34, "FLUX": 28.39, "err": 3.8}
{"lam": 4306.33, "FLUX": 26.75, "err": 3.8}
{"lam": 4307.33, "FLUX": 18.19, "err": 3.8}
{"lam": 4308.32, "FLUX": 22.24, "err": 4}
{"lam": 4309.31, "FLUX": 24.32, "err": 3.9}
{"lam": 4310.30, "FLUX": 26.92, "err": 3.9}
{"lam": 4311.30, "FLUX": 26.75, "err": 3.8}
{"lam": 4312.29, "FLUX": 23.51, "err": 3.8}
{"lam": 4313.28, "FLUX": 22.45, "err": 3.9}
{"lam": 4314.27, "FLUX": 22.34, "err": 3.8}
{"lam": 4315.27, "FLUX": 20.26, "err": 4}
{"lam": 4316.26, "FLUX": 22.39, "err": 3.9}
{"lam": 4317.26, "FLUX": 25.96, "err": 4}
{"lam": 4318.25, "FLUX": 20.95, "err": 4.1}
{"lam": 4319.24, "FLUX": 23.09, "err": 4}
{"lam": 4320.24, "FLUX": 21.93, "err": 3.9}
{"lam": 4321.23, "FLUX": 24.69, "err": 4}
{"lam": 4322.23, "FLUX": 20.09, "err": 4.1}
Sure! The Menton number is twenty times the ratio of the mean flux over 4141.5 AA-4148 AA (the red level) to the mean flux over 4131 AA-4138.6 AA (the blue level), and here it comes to 20.2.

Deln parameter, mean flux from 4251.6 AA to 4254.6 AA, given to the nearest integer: 25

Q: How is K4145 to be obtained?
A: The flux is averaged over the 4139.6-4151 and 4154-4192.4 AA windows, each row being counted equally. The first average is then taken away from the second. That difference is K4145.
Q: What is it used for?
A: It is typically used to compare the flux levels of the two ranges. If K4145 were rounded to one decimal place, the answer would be -0.8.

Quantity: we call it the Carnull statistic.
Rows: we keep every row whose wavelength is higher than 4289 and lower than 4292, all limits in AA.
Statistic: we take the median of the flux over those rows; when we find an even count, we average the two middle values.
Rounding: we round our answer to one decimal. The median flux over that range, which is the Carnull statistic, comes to 20.9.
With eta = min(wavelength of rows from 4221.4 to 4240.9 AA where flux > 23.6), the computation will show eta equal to 4221.90 AA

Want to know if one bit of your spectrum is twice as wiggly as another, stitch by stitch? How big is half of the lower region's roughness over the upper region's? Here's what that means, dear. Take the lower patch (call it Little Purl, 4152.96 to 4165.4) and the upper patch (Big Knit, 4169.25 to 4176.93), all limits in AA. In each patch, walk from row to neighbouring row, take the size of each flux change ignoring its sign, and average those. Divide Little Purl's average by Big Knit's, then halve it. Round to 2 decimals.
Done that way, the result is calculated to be 0.65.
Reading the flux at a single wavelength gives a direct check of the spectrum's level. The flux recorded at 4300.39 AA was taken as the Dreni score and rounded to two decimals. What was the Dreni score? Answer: 23.68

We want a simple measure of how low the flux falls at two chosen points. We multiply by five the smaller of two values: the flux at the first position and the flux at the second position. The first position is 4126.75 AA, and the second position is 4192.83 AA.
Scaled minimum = 107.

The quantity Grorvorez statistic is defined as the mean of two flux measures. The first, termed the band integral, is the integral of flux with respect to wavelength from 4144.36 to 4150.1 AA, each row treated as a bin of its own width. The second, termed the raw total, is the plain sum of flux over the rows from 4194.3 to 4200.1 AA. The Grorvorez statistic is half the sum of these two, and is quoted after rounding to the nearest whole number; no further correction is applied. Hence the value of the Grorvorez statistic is 158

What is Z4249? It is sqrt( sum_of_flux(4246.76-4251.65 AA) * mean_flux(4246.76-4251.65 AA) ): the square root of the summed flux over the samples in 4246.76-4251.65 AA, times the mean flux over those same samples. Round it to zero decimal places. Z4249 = 55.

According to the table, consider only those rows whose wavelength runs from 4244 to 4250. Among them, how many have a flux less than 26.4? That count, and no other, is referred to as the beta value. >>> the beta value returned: 4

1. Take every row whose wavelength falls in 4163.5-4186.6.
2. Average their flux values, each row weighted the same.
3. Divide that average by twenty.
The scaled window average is 1.30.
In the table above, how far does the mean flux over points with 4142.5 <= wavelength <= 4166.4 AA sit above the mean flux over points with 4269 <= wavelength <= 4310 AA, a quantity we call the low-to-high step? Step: 0.0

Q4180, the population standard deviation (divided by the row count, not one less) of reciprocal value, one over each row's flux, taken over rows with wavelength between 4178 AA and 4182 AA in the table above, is 0.0039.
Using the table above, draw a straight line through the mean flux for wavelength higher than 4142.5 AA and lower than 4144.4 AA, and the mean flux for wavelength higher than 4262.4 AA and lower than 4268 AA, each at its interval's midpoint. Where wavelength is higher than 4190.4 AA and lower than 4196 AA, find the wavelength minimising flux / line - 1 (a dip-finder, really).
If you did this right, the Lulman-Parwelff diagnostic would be 4190.90 AA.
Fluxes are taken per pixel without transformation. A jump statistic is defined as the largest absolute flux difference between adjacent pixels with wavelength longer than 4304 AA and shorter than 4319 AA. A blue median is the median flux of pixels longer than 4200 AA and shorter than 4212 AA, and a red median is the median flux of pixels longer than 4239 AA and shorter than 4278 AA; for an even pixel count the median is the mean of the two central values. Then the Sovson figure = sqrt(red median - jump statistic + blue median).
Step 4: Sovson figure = 6.47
